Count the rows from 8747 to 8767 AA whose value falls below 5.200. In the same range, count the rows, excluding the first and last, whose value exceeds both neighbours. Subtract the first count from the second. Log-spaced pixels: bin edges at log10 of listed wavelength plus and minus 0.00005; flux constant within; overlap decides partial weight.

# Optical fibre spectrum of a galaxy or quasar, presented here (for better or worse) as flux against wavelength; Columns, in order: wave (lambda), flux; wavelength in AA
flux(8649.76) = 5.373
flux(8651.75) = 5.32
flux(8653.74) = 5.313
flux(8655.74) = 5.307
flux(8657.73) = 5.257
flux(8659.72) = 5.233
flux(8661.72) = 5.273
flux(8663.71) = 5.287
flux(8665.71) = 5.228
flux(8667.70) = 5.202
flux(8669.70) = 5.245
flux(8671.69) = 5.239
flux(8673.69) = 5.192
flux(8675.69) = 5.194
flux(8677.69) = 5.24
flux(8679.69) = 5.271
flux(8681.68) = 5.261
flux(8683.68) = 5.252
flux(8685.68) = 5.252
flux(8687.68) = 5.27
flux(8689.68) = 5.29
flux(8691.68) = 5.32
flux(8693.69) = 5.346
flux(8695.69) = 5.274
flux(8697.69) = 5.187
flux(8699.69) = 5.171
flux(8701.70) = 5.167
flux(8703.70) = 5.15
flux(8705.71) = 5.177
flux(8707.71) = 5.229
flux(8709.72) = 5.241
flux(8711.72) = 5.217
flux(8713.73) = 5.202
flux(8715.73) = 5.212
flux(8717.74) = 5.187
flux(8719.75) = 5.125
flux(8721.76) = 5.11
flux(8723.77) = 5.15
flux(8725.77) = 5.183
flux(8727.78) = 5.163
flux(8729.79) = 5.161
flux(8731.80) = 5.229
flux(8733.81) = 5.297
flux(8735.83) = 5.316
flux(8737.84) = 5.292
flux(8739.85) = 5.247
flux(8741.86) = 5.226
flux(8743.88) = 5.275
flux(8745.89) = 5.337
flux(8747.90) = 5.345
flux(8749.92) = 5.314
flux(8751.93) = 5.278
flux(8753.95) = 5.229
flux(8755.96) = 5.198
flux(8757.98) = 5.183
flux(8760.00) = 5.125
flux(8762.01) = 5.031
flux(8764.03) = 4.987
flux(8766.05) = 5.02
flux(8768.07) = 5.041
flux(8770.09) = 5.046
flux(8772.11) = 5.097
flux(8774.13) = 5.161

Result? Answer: -6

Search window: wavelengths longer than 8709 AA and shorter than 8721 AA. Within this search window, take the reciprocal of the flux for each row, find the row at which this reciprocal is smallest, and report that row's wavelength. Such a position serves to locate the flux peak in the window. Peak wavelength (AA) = 8709.72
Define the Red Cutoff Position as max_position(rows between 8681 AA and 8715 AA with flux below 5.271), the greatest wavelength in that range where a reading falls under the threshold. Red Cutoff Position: 8713.73 AA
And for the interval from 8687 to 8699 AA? 8697.69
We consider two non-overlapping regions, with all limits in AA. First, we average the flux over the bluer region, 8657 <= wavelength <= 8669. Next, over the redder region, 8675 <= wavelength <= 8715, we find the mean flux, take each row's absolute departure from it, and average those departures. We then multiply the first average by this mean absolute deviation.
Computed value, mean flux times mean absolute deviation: 0.22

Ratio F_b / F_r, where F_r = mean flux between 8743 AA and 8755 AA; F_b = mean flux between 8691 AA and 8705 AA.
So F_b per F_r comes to 0.99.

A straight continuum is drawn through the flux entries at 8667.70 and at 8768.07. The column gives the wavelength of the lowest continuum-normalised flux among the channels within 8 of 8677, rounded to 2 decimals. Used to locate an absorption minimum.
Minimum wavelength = 8673.69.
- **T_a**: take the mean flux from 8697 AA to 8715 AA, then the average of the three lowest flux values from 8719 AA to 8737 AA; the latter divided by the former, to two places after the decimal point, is 0.99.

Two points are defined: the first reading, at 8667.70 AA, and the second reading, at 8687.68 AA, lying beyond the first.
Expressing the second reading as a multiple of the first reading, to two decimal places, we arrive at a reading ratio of 1.01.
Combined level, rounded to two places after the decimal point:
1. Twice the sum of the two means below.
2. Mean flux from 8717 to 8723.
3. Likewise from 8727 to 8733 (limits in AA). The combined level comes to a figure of 20.65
